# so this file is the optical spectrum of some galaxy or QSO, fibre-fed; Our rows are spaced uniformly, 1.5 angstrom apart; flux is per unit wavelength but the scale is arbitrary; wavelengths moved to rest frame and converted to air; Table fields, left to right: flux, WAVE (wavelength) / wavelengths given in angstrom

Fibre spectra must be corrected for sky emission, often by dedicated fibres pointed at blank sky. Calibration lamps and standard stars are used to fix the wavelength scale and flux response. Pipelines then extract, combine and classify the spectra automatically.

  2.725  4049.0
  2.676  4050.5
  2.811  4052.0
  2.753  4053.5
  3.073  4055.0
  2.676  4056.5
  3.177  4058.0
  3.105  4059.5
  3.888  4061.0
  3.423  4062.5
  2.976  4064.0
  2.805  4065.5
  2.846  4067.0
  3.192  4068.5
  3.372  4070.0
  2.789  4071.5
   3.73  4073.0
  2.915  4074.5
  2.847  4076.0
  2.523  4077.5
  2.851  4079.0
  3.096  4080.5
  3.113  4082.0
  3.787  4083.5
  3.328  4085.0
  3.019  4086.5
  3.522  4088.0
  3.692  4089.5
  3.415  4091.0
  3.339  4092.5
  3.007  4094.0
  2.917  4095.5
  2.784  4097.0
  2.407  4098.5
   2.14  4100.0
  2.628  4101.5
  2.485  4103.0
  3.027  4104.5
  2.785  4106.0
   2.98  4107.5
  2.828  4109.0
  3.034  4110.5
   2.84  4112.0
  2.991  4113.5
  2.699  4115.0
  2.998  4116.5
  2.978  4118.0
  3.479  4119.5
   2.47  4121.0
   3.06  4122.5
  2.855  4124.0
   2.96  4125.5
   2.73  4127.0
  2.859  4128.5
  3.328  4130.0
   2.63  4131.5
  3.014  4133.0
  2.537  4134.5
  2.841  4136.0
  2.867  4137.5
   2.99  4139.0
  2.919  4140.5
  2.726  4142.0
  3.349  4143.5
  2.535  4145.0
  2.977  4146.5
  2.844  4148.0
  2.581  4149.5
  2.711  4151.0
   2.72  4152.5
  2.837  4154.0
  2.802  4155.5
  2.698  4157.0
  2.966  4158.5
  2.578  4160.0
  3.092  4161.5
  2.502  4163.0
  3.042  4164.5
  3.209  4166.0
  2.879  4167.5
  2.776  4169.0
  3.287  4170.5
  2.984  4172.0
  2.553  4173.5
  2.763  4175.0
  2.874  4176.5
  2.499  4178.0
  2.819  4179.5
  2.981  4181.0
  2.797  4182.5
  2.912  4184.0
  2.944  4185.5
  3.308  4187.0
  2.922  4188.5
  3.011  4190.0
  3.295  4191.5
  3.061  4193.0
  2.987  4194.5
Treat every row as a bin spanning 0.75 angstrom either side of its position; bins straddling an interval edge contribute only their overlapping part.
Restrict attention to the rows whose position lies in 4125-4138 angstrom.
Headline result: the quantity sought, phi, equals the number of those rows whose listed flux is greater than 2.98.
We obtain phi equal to 2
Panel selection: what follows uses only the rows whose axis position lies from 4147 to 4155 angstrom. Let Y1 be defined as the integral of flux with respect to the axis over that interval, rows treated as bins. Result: 22.0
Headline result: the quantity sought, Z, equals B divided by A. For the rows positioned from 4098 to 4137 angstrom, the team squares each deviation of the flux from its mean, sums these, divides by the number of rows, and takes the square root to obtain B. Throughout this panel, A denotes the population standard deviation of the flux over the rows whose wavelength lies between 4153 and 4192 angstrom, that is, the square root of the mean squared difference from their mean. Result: 1.25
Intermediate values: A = 0.22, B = 0.28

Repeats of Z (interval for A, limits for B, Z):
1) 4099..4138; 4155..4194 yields 0.84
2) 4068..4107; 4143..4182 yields 0.56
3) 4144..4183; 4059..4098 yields 1.70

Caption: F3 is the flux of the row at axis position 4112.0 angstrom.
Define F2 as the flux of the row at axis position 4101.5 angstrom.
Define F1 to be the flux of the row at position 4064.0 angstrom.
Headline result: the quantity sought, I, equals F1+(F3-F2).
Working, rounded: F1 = 2.976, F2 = 2.628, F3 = 2.84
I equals 3.2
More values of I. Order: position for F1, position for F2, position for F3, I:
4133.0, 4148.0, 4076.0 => 3.0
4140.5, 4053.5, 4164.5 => 3.2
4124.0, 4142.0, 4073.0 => 3.9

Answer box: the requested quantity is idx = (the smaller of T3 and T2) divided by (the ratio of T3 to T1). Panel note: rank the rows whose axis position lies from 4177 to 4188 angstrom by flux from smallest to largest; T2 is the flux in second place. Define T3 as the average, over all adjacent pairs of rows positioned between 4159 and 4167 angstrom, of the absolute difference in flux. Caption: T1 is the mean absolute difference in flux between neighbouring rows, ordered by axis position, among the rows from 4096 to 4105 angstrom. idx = 0.36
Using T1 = 0.36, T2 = 2.797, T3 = 0.45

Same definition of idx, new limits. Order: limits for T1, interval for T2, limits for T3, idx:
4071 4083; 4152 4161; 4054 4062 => 0.39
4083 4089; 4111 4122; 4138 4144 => 0.42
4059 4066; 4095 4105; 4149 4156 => 0.47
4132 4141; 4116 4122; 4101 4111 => 0.20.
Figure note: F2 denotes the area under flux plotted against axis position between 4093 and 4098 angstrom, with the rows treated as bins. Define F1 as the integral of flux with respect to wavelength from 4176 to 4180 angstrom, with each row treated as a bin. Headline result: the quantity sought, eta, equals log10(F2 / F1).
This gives 0.13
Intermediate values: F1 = 10.9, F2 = 14.5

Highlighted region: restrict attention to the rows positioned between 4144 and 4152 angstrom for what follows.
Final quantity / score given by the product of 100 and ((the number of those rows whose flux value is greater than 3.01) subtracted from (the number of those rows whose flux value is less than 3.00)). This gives 500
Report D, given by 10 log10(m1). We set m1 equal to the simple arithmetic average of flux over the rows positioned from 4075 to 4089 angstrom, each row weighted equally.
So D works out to 4.94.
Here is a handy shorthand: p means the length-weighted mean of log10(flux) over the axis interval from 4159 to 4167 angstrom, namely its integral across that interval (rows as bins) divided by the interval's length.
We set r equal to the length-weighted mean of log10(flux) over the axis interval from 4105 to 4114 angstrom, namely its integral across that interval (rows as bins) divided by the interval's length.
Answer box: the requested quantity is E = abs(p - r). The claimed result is 0.005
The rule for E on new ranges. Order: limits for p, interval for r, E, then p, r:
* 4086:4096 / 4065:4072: 0.037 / 0.52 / 0.478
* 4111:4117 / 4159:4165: 0.014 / 0.46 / 0.445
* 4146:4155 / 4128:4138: 0.013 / 0.44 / 0.456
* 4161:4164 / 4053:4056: 0.019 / 0.44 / 0.463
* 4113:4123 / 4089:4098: 0.029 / 0.47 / 0.497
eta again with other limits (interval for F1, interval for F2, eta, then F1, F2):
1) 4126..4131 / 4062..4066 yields -0.08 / 14.8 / 12.2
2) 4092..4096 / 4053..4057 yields -0.03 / 12.3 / 11.4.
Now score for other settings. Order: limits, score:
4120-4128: 300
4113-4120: 300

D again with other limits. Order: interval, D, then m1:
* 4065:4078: 4.77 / 3.00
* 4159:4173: 4.67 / 2.93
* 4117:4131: 4.73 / 2.97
